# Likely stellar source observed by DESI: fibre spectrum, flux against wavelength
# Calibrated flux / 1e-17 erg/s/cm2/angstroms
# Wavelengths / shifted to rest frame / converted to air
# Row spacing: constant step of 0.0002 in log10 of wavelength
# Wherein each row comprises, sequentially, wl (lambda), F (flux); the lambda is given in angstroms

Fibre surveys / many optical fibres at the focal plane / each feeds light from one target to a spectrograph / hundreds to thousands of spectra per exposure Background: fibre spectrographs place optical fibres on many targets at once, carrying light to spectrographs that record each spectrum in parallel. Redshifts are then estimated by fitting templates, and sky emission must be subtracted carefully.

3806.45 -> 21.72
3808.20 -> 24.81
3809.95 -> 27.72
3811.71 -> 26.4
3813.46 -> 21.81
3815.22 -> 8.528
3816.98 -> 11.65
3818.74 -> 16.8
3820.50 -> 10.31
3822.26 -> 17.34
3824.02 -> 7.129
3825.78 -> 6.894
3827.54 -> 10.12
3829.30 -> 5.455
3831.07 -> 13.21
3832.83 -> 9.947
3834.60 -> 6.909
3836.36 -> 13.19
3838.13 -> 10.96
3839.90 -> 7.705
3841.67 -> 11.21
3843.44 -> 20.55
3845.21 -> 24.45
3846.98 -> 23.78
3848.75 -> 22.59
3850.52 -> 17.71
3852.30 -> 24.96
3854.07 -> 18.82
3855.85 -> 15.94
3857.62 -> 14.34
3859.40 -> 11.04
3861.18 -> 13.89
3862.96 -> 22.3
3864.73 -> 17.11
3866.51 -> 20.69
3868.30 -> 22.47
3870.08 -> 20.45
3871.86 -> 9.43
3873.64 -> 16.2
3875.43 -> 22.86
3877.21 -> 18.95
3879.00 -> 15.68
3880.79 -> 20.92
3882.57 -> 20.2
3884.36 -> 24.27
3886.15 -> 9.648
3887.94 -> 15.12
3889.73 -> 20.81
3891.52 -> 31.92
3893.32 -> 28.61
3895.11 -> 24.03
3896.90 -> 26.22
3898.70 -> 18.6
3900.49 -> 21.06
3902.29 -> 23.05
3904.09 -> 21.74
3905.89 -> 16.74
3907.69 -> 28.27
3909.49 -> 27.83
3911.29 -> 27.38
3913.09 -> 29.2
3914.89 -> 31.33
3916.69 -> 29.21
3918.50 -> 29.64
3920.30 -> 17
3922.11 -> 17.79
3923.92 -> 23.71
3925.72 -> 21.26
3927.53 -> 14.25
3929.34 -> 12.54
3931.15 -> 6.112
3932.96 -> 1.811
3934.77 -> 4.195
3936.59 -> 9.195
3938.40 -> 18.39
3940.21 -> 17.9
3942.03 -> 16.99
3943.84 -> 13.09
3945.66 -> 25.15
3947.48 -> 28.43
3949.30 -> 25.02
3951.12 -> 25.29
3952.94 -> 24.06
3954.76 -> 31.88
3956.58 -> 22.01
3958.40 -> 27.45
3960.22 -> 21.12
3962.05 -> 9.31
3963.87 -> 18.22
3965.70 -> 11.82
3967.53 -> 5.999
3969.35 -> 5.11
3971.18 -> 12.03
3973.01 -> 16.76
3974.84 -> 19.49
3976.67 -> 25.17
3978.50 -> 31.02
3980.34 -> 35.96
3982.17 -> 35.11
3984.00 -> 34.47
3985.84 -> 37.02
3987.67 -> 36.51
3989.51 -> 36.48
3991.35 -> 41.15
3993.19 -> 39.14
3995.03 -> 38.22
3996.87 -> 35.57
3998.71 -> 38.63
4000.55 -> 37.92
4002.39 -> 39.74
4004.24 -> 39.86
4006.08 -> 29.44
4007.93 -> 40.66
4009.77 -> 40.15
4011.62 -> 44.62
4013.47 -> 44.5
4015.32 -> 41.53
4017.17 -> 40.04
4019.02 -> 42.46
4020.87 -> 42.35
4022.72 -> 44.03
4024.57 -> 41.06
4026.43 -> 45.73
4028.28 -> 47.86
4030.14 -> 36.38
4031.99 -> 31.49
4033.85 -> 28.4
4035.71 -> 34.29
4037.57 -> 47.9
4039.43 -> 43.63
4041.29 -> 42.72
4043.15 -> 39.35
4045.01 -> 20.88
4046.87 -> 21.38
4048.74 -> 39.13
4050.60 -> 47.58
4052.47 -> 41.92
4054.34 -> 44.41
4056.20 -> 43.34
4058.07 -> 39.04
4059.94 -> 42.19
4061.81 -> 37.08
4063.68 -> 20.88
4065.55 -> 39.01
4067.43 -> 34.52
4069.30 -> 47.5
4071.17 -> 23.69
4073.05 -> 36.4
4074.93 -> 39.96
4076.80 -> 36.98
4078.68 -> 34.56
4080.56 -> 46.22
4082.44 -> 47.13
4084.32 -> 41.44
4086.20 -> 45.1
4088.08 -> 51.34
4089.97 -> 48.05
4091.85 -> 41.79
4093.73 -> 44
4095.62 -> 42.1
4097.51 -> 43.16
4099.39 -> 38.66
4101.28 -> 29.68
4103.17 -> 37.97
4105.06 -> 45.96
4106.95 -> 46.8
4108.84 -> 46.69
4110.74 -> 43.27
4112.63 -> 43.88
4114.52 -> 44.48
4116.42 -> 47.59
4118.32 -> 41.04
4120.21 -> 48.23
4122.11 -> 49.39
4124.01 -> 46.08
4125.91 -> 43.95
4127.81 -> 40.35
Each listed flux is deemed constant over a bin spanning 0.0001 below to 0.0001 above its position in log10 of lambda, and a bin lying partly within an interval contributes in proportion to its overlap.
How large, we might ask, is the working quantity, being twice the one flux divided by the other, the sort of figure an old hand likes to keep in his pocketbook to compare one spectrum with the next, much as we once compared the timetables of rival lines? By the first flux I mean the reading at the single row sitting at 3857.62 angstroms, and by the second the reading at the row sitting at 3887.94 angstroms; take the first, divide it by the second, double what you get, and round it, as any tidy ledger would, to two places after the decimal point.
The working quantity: 1.90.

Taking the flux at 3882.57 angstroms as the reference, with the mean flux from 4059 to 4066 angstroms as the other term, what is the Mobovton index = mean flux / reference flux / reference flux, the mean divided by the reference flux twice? 0.085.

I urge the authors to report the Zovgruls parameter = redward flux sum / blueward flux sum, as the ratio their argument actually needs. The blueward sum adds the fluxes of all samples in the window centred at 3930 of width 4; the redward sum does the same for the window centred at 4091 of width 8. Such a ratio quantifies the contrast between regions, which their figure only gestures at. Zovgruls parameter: 9.9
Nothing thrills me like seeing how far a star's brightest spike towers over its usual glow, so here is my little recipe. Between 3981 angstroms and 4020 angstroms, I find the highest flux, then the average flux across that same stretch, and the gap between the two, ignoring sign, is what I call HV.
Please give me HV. 5.9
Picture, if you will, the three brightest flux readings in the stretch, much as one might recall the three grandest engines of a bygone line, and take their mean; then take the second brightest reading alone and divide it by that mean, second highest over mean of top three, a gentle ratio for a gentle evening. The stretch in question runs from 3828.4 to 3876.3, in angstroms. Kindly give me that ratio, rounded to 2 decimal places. 1.00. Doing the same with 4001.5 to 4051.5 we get 1.00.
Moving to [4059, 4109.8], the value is 0.98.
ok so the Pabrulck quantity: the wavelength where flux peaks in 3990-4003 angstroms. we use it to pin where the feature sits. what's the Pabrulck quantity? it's 3991.35 angstroms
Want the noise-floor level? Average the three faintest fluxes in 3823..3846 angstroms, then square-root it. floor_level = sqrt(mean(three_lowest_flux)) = 2.5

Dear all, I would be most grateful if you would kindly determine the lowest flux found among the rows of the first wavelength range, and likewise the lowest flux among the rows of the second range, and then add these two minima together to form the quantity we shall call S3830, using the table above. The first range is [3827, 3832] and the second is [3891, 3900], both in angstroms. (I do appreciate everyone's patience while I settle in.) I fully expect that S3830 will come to 24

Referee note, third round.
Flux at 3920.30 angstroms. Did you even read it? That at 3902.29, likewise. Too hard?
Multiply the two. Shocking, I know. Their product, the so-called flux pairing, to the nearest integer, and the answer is 392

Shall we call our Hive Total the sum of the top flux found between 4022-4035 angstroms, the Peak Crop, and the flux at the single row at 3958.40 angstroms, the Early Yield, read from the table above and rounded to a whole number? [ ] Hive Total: 75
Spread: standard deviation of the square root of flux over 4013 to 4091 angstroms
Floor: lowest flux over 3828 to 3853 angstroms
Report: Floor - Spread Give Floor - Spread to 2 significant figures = 4.8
